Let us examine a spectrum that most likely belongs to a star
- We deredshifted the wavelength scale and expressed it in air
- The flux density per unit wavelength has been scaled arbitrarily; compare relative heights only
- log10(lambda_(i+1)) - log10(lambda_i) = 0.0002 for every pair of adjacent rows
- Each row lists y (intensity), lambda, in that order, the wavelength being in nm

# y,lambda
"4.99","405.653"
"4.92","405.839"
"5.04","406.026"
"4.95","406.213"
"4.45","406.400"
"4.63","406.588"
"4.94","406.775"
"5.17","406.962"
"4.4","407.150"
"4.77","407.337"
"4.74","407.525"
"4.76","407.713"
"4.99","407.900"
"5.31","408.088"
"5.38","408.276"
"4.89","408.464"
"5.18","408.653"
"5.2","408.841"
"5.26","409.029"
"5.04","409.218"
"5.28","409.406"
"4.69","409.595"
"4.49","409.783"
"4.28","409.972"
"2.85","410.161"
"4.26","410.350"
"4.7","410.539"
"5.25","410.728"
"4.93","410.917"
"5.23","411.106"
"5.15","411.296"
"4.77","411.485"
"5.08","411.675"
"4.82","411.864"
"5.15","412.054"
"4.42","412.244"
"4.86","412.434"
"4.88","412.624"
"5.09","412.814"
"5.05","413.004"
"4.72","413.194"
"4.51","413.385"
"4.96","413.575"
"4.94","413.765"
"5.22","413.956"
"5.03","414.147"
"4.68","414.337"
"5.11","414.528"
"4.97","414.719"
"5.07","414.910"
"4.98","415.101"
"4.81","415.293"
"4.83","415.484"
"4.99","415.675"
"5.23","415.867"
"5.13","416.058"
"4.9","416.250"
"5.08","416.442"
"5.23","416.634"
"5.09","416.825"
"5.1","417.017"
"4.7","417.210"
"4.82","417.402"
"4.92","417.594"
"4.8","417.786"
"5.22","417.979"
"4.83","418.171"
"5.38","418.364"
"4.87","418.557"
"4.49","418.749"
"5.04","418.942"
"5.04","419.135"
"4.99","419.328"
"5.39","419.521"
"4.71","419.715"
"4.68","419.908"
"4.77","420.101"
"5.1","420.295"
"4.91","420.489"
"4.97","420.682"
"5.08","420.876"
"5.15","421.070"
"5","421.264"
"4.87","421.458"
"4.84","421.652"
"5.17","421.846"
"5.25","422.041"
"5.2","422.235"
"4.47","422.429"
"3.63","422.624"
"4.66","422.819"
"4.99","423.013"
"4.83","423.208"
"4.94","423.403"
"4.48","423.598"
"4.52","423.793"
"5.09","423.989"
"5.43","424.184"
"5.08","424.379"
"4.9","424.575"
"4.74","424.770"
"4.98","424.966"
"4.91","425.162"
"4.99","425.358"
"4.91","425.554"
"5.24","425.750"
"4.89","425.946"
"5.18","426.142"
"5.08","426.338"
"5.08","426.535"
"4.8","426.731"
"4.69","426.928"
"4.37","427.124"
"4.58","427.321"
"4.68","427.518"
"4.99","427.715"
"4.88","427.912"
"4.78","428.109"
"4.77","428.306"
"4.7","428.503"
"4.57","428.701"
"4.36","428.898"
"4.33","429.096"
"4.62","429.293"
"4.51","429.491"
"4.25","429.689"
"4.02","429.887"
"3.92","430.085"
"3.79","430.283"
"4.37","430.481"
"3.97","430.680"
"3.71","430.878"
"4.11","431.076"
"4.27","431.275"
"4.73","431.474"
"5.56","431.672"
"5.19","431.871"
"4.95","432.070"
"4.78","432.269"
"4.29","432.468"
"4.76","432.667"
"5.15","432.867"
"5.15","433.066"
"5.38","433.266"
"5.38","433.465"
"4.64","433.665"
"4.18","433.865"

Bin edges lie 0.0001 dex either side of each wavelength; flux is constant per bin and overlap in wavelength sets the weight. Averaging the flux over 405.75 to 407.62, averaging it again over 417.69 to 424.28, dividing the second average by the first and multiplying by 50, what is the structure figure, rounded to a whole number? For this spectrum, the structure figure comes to 51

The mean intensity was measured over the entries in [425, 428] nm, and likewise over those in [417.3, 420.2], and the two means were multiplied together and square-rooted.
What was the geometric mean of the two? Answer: 4.91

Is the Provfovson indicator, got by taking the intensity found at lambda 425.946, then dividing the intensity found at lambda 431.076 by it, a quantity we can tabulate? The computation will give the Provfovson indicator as 0.84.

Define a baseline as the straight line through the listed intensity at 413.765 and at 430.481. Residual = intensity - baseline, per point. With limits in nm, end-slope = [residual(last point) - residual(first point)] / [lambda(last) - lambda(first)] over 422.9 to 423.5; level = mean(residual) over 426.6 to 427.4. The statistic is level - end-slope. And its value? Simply 0.2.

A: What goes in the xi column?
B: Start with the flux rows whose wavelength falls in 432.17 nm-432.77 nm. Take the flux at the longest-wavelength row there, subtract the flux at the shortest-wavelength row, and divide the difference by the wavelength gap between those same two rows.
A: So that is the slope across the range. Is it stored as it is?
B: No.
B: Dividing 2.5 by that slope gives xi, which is -50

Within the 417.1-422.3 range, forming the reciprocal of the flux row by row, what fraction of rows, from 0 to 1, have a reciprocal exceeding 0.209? 0.19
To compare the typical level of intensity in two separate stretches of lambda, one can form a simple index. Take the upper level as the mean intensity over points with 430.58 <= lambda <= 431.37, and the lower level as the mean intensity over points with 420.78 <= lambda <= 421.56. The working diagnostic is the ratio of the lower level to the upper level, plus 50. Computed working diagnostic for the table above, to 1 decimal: 51.3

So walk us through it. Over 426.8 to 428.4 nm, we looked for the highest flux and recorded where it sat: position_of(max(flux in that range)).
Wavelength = 427.715 nm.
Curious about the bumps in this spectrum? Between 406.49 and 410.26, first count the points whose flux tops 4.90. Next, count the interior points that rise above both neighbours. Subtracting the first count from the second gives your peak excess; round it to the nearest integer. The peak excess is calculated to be -5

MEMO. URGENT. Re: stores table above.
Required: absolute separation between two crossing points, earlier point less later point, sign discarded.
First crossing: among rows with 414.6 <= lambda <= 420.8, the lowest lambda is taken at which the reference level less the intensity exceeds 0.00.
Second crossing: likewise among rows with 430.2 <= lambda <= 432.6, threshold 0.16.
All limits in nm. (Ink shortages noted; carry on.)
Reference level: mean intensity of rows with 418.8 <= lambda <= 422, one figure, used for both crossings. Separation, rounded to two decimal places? 15.56 nm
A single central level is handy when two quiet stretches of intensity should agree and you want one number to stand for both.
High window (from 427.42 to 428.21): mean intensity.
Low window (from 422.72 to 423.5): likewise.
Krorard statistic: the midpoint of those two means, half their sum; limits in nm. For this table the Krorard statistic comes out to 4.84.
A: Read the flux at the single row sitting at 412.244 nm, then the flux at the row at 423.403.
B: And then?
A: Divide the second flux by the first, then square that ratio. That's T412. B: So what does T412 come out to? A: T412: 1.2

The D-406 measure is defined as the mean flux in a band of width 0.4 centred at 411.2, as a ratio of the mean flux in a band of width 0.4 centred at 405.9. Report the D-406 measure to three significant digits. 1.04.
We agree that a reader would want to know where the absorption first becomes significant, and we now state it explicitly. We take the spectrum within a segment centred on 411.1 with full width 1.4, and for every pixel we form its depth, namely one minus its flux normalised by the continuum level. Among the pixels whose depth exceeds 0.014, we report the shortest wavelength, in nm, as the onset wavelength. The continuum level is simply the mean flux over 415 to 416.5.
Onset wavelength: 410.539 nm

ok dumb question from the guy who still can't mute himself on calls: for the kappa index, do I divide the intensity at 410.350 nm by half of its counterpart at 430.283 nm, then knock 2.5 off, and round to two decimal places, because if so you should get -0.25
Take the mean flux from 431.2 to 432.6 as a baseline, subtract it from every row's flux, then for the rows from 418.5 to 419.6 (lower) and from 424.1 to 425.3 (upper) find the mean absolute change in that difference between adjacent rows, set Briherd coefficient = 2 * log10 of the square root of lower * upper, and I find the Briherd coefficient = -1.3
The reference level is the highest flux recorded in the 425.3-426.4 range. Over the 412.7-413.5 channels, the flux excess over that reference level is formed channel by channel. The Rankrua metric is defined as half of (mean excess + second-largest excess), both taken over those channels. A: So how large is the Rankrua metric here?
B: -0.29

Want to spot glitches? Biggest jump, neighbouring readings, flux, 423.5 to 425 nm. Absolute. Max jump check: 0.57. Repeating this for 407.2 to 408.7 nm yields 0.49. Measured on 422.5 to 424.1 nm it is 1.03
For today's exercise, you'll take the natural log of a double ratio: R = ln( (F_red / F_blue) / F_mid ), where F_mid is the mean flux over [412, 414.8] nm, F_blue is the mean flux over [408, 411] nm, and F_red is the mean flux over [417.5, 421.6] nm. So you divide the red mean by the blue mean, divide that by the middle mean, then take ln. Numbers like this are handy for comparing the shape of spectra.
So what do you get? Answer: -1.56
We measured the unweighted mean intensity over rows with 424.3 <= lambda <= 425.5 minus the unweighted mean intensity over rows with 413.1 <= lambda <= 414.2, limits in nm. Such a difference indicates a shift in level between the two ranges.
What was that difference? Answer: 0.037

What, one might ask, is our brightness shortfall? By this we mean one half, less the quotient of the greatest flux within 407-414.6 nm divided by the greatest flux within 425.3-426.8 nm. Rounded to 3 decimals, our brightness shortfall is -0.527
